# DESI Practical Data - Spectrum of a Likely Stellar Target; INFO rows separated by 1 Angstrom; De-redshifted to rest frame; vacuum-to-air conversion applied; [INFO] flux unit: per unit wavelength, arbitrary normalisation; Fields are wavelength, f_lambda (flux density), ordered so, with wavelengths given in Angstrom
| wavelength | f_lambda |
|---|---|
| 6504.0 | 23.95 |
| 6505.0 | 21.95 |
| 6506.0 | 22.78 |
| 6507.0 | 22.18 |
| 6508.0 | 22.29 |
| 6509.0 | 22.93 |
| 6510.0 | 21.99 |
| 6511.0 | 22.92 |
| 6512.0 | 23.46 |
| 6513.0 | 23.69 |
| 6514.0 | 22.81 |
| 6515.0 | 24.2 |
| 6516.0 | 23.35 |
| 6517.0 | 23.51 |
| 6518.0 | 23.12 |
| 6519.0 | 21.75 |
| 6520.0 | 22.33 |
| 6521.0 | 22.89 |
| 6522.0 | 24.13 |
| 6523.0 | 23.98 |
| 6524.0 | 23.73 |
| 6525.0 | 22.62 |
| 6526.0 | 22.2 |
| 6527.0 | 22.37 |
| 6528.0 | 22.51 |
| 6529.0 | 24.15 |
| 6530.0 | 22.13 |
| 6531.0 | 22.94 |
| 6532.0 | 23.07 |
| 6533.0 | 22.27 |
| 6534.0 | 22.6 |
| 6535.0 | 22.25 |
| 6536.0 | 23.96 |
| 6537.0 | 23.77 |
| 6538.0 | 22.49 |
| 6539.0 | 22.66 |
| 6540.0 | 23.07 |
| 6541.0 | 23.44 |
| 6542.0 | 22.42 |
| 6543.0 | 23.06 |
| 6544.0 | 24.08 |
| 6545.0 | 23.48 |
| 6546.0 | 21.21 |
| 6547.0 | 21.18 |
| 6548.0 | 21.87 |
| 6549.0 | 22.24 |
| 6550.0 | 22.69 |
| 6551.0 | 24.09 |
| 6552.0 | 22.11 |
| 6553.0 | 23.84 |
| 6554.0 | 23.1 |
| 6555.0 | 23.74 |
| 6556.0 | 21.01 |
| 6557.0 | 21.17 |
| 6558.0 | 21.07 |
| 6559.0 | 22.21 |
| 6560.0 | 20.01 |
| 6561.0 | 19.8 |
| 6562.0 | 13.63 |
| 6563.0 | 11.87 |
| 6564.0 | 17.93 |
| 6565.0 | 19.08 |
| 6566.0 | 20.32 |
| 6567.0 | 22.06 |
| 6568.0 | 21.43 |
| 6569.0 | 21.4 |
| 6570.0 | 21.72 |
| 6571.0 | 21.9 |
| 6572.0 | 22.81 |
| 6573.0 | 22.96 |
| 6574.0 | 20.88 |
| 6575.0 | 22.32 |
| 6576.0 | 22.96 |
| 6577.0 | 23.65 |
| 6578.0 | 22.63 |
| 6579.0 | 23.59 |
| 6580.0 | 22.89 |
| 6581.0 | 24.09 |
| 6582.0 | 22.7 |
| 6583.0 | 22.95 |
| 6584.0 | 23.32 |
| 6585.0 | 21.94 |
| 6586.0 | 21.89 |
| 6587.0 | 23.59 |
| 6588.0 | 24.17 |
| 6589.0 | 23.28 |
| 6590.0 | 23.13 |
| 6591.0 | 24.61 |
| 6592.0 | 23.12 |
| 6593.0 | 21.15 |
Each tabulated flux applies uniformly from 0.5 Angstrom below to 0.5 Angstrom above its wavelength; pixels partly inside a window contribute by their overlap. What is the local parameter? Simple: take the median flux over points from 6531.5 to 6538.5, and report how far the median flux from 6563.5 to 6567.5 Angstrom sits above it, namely -2.9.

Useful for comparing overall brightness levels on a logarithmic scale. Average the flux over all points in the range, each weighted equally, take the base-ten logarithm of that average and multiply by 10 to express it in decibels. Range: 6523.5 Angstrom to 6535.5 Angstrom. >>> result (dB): 13.6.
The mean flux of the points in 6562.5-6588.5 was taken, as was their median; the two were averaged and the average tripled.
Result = 66.4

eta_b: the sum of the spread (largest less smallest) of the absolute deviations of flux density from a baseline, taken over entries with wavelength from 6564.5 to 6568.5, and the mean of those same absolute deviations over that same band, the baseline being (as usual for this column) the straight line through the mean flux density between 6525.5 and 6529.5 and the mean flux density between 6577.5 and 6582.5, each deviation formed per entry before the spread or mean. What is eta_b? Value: 5.3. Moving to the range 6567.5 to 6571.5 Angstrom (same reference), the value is 2.0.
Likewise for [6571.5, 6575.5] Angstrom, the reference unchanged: 3.0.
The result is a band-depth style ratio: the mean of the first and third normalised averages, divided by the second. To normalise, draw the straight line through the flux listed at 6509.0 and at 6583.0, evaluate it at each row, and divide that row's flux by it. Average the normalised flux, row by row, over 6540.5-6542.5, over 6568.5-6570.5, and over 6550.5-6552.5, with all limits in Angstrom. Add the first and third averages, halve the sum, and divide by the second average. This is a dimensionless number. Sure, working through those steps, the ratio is 1.07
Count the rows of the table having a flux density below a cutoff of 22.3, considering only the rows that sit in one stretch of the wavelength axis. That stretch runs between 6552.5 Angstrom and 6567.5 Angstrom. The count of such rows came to 12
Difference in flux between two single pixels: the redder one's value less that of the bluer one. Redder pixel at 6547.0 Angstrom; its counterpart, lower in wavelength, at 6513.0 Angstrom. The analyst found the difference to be -2.5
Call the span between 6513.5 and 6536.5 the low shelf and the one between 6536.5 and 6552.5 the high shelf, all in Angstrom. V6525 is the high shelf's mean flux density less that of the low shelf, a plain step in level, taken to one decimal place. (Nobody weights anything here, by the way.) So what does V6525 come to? -0.3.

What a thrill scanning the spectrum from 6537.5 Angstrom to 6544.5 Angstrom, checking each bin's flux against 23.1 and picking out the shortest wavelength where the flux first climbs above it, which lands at 6541.0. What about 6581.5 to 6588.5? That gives 6584.0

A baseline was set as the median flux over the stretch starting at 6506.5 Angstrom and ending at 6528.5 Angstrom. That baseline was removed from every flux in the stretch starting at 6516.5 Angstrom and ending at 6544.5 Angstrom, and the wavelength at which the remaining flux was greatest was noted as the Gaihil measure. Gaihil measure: 6529.0 Angstrom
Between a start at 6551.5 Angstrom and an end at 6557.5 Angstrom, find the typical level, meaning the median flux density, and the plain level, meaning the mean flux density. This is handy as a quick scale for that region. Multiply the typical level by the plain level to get 508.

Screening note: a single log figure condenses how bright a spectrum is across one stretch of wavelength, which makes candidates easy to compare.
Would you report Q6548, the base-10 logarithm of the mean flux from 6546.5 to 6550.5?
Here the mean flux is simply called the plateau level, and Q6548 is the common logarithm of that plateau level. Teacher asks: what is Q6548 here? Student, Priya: 1.34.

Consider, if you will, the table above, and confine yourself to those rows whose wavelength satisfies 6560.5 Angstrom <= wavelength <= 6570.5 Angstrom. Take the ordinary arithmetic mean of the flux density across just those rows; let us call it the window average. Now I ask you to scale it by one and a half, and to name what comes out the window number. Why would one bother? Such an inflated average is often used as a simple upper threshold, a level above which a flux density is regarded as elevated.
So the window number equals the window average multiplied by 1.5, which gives 28.4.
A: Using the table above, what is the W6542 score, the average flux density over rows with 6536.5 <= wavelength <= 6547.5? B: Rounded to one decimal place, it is 22.8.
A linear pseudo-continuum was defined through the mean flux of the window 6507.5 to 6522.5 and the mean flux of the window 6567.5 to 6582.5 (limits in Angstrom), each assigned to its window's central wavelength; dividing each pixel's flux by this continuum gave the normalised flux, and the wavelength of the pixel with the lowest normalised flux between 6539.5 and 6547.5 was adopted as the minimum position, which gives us 6547.0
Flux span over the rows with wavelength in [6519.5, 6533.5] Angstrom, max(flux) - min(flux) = 2.0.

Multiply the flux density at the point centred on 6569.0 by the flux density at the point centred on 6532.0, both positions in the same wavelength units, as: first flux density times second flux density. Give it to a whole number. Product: 494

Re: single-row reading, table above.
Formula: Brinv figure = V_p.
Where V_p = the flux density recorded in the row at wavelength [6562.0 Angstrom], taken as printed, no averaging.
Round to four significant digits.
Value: 13.63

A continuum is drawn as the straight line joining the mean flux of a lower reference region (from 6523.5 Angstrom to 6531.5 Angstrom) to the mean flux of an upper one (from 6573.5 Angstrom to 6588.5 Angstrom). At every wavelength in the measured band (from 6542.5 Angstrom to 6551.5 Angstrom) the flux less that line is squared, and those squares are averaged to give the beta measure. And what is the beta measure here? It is 1.2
